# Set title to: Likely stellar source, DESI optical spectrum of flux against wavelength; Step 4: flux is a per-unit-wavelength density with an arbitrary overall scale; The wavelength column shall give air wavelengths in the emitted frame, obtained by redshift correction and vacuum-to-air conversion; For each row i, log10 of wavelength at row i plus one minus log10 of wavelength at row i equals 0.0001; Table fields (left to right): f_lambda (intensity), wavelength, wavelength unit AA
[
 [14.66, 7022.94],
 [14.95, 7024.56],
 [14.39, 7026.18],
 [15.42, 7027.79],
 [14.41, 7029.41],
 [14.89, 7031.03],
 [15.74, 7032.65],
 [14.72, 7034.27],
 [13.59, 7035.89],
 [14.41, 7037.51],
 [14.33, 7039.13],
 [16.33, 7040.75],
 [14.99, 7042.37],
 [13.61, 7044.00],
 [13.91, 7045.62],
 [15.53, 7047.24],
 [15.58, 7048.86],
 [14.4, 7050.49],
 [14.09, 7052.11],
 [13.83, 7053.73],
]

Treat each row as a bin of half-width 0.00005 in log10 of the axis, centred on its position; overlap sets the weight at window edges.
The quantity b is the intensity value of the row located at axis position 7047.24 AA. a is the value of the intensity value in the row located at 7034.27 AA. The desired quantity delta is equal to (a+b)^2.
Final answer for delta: 915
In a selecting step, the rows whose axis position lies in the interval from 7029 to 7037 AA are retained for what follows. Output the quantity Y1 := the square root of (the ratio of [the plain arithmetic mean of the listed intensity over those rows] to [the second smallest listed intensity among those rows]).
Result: 1.01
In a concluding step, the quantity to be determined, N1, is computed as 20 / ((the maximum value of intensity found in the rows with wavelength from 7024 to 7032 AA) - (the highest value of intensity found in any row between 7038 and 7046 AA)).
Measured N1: -22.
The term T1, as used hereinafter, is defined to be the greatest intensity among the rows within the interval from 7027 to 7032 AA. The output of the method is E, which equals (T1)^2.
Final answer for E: 238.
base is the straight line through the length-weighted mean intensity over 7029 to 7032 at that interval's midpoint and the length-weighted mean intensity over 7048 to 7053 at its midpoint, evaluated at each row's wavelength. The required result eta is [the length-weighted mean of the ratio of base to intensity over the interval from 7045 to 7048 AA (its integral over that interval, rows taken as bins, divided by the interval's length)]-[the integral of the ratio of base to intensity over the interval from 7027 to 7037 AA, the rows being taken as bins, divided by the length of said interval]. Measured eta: 0.0020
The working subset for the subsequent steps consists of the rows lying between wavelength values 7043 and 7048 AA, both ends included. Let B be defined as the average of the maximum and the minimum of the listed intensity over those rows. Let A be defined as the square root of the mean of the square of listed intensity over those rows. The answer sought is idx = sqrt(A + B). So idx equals 5.38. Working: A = 14.37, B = 14.6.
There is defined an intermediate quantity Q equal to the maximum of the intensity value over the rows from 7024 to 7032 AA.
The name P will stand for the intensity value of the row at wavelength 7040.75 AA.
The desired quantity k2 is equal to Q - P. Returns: -0.9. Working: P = 16.33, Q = 15.42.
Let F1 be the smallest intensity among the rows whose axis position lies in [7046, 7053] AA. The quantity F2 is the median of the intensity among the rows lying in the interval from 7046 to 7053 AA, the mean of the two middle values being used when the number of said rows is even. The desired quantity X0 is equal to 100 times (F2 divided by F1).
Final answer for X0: 106.2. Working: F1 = 14.09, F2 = 15.0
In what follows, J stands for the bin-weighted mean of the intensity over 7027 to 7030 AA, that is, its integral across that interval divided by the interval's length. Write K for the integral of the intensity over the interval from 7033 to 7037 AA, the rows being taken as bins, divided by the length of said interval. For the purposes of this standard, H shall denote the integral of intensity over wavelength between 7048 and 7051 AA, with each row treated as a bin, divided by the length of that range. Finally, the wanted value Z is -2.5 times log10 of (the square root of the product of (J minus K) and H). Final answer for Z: -1.18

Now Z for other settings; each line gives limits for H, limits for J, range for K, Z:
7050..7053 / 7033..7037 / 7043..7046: -1.14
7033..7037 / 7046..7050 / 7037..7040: -1.37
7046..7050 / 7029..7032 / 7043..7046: -1.45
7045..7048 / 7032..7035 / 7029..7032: -1.07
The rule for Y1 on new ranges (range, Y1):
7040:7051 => 1.04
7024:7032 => 1.01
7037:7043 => 1.02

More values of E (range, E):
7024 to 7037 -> 248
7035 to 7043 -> 267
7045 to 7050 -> 243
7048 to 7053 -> 243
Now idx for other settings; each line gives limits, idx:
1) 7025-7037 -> 5.42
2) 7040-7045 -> 5.48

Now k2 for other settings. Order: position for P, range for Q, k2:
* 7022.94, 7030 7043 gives 1.7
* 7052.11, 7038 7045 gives 2.2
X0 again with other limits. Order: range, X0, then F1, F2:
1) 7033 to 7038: 106.0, 13.59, 14.4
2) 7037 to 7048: 105.9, 13.61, 14.4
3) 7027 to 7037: 108.9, 13.59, 14.8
